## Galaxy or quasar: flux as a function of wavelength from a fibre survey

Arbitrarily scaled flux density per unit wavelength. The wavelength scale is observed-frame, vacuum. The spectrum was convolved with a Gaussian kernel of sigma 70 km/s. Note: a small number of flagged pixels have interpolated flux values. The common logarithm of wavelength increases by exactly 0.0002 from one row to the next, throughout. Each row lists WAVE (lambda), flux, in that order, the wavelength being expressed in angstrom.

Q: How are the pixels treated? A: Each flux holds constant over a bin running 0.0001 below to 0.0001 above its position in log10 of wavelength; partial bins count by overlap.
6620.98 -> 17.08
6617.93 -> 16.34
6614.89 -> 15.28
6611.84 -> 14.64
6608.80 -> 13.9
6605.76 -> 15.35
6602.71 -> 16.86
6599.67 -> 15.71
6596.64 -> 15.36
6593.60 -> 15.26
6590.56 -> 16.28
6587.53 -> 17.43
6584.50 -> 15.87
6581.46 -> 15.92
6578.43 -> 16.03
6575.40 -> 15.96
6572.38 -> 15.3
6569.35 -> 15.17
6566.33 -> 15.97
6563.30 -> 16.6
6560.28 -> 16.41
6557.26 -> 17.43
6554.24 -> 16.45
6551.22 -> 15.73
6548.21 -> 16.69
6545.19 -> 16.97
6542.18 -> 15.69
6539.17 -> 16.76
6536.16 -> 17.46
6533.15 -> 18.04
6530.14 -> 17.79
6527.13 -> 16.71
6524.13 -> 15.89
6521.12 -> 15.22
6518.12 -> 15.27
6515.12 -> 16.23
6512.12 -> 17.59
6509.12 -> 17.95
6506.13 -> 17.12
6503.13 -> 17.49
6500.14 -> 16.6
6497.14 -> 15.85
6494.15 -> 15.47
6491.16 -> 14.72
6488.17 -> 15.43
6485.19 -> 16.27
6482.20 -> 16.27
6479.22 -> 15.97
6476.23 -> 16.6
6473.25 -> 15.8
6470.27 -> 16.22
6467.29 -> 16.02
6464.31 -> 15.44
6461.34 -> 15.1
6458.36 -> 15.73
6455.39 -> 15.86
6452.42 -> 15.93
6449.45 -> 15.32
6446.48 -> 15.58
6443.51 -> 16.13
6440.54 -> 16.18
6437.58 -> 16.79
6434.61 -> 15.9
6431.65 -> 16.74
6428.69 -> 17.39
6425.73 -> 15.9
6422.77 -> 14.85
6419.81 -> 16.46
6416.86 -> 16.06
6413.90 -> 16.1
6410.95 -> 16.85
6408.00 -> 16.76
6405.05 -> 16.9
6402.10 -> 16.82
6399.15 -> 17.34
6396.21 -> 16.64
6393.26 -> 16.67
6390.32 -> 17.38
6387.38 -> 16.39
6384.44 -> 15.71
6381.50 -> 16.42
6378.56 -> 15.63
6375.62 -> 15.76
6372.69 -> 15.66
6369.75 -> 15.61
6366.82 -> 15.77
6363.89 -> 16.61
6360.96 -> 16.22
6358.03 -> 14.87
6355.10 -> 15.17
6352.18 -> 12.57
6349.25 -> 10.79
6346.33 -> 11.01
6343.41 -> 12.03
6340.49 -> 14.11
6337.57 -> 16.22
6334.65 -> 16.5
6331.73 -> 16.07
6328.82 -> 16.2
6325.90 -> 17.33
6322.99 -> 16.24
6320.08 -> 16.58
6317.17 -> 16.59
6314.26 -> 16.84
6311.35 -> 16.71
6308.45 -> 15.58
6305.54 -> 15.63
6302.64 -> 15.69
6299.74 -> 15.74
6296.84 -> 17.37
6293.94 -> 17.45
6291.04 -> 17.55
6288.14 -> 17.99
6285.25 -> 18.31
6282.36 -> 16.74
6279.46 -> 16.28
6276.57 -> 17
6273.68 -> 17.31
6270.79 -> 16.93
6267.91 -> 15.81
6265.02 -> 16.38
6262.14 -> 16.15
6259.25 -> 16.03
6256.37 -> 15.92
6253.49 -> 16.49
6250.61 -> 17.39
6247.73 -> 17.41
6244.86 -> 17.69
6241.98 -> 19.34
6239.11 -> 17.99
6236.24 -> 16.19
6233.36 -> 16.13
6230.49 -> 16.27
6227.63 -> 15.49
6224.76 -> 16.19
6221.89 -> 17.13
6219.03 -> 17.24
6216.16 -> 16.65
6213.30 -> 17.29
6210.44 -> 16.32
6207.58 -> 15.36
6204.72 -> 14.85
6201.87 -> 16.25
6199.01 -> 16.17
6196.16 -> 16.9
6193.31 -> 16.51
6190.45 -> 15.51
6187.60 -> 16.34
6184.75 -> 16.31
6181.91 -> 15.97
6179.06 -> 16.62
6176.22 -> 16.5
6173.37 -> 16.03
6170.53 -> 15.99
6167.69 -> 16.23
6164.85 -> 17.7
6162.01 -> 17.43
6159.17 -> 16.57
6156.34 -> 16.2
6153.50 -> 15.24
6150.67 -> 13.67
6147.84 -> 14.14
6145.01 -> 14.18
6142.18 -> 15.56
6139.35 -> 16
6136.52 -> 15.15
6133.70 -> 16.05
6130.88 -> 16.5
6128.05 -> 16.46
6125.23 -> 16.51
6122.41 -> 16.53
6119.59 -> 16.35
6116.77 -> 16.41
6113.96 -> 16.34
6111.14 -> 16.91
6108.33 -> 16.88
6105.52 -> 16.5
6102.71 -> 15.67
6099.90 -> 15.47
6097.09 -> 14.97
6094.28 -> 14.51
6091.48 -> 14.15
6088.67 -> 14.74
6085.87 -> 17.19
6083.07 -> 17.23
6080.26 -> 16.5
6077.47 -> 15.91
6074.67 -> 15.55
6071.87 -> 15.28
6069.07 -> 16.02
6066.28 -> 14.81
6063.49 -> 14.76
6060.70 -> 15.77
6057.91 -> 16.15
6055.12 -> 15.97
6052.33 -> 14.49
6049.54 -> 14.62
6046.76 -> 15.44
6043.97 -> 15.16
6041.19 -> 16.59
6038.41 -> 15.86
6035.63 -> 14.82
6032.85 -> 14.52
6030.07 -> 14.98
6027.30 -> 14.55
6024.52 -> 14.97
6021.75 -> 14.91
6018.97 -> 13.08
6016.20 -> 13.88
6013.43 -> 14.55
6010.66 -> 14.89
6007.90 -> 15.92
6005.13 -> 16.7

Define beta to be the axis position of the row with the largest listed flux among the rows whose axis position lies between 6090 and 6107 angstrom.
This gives 6105.52 angstrom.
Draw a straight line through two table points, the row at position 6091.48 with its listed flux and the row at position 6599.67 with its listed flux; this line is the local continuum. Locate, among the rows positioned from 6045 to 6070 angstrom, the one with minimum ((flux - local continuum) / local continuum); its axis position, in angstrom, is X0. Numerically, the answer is 6052.33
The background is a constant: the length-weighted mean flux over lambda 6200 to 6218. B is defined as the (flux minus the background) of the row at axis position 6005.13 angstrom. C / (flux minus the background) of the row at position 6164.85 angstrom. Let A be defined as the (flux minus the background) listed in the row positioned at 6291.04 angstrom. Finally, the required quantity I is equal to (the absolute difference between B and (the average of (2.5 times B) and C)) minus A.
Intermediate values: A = 1.4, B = 0.6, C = 1.6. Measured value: -0.49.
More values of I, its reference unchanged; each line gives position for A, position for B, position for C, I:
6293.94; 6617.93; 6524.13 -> -1.23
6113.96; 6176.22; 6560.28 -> 0.03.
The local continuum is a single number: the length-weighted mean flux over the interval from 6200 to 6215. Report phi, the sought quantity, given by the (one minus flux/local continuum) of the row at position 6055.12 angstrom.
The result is 0.004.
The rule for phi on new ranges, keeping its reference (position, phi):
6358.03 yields 0.073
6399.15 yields -0.082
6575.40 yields 0.005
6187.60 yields -0.019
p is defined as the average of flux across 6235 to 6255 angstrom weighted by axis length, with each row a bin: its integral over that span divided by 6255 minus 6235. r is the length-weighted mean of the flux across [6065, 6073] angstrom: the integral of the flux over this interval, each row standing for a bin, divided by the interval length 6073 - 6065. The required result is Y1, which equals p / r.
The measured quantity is 1.14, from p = 17.5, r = 15.4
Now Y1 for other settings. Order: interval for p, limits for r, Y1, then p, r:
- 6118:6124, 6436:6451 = 1.03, 16.4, 16.0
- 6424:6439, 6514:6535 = 1.00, 16.5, 16.5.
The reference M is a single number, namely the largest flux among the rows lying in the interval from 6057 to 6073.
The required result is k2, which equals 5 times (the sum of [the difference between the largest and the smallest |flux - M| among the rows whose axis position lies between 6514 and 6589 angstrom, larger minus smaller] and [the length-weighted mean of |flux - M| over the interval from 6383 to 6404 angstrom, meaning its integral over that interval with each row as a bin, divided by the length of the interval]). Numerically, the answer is 12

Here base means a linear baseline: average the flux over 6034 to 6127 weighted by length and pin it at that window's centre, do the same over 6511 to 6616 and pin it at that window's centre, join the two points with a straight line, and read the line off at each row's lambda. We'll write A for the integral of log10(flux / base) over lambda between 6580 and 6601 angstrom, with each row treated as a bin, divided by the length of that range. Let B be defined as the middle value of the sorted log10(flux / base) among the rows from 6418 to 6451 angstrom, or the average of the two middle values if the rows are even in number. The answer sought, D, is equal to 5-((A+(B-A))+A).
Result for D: 5.003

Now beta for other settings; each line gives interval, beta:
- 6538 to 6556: 6545.19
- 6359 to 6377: 6363.89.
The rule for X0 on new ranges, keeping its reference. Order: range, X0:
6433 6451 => 6449.45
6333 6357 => 6349.25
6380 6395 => 6384.44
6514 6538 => 6521.12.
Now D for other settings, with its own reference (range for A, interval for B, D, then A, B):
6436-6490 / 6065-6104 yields 5.011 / -0.004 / -0.007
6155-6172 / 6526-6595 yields 4.970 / 0.023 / 0.007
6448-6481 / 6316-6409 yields 5.000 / -0.007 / 0.007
